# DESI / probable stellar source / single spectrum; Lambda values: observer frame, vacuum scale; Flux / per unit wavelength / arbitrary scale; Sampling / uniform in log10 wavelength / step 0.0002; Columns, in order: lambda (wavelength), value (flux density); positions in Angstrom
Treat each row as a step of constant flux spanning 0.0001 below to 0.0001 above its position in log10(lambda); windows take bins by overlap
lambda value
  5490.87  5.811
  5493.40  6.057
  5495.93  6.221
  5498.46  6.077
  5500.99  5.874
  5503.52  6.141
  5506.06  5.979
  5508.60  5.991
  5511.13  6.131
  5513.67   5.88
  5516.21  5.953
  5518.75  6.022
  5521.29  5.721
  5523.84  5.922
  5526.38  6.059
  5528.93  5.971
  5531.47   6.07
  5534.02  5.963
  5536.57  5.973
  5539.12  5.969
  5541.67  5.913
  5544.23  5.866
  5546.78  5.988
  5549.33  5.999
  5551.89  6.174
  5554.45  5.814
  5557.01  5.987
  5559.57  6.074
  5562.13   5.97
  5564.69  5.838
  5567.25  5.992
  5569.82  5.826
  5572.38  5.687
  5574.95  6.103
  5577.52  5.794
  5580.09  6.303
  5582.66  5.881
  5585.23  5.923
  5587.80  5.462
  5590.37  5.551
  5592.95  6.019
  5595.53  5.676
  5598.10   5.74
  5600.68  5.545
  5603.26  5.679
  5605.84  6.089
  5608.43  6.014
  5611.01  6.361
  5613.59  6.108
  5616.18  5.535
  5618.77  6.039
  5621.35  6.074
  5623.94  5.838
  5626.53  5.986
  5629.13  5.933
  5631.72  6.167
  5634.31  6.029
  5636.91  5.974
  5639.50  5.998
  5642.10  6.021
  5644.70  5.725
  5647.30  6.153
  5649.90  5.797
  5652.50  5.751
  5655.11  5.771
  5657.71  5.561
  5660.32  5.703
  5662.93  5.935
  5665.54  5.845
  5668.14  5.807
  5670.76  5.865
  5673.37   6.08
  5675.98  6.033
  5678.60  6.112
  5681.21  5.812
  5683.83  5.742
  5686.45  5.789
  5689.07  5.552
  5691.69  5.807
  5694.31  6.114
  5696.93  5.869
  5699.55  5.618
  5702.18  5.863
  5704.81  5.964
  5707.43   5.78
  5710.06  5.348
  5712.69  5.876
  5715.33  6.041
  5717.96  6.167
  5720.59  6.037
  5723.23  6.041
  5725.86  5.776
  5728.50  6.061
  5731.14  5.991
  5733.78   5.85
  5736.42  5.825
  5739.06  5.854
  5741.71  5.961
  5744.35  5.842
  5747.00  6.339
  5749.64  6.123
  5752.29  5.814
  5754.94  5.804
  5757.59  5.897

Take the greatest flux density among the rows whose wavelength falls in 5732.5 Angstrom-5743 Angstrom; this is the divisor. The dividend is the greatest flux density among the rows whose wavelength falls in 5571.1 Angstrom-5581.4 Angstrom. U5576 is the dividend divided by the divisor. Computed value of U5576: 1.06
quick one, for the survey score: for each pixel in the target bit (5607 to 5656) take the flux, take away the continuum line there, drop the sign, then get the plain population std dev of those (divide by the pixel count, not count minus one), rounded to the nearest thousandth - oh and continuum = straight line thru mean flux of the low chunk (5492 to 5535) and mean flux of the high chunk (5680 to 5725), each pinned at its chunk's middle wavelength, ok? 0.105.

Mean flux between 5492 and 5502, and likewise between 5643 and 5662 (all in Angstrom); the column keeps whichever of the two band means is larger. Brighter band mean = 6.06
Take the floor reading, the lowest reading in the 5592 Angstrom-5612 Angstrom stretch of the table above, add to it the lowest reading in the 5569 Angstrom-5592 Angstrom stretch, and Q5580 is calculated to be 11.0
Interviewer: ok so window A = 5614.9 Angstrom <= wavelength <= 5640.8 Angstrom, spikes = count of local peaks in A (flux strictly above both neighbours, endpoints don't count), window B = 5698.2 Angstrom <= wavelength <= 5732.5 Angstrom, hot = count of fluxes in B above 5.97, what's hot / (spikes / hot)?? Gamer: 12.0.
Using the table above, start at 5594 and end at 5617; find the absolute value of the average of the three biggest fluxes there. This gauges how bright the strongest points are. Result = 6.19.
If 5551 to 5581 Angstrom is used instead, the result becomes 6.19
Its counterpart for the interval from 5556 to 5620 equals 6.26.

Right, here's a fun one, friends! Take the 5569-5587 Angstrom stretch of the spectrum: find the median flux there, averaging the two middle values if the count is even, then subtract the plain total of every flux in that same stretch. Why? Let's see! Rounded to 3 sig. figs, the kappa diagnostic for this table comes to -35.6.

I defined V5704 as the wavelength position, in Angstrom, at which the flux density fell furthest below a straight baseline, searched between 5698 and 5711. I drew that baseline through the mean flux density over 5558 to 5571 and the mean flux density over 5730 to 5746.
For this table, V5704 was 5710.06 Angstrom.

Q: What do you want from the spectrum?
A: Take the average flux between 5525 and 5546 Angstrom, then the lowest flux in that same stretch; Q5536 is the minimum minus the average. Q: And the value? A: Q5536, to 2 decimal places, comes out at -0.11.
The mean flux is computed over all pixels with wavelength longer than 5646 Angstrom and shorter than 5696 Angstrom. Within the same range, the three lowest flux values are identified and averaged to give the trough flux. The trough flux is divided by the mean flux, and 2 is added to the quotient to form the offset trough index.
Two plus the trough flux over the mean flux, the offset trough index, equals 2.96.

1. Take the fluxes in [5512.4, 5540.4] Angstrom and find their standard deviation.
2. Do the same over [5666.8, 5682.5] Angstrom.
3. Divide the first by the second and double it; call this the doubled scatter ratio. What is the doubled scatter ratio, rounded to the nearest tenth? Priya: 1.4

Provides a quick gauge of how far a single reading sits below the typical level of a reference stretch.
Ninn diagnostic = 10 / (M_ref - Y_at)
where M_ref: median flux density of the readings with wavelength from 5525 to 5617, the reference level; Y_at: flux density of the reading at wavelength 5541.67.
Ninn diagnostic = 177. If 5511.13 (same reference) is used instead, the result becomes -62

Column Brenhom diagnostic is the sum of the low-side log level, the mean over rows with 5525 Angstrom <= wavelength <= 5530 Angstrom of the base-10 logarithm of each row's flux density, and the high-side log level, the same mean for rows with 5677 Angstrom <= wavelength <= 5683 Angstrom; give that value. 1.55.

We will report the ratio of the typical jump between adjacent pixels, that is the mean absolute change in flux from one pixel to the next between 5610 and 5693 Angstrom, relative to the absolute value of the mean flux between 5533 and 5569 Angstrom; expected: 0.029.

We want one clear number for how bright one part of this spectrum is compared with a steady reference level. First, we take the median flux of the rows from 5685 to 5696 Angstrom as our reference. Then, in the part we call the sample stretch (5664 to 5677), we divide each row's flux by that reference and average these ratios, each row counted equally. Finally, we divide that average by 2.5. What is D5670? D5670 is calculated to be 0.409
